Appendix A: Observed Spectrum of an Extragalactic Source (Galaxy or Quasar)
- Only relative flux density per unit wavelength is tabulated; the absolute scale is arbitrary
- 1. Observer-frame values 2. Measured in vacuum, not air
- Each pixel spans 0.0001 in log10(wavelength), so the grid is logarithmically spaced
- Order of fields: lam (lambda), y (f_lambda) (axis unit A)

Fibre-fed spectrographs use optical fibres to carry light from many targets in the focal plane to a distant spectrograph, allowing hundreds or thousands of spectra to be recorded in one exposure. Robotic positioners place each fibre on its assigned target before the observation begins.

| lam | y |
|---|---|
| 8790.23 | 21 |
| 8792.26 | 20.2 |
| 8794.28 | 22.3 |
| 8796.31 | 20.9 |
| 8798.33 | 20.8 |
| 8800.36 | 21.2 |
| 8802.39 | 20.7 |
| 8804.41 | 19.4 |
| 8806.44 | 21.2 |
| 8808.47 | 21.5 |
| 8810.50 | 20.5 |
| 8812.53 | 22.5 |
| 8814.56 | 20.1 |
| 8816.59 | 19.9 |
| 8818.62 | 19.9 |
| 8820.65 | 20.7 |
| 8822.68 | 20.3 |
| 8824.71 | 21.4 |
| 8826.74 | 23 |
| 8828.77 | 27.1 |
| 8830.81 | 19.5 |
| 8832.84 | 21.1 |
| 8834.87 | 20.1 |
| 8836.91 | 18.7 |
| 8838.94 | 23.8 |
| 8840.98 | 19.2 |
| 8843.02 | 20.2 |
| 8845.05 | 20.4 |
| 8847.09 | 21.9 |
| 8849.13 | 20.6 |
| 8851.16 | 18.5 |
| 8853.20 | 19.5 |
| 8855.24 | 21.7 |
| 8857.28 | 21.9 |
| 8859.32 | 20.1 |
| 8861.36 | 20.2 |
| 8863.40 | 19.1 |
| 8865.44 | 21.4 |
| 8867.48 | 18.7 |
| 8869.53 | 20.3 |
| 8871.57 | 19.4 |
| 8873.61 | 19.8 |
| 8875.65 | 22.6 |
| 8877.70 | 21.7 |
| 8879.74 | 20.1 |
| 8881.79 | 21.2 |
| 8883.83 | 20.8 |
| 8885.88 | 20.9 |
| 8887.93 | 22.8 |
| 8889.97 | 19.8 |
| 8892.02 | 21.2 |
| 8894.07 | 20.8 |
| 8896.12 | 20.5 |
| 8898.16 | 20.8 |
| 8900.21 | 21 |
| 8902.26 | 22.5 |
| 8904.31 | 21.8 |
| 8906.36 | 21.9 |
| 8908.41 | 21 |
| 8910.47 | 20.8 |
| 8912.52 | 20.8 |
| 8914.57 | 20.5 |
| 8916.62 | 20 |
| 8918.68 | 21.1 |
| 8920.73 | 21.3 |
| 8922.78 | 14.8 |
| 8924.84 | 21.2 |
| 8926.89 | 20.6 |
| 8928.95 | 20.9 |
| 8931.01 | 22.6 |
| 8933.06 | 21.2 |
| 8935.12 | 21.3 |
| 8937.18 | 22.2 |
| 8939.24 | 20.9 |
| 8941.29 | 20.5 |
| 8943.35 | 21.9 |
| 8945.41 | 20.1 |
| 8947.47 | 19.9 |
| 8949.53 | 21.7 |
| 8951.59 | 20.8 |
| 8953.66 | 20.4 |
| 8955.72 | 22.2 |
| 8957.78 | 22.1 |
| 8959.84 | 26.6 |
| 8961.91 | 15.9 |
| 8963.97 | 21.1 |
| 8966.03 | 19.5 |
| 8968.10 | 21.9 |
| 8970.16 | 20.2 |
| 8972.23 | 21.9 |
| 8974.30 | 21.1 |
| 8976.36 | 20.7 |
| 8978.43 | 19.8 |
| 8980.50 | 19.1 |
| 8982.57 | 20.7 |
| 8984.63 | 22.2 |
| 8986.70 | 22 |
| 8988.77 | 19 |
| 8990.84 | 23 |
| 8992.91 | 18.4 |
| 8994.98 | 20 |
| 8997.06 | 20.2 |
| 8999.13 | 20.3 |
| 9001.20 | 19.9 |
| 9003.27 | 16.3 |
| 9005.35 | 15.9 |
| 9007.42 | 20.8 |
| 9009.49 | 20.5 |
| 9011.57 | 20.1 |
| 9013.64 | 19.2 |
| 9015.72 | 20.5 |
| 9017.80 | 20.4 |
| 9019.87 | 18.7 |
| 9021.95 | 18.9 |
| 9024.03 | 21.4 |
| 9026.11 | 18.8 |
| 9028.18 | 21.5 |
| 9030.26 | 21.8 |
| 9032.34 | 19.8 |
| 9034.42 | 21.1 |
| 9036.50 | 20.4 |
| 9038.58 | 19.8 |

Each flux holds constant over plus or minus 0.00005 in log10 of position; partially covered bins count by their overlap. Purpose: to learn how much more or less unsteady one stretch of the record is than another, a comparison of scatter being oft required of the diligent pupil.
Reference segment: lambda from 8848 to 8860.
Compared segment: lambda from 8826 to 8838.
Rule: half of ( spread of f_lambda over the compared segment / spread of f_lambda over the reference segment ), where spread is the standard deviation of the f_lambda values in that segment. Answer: 1.2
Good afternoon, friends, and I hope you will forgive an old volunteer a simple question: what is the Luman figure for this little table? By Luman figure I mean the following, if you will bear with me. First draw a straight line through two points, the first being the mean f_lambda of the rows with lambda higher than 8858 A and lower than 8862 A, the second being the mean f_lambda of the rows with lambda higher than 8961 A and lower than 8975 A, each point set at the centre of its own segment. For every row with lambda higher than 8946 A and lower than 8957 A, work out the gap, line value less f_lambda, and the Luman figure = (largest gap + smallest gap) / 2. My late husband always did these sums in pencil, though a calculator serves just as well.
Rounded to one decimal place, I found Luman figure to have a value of -0.8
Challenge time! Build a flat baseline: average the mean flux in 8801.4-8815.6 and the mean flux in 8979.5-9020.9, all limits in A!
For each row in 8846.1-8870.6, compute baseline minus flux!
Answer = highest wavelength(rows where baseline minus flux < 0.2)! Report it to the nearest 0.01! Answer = 8869.53 A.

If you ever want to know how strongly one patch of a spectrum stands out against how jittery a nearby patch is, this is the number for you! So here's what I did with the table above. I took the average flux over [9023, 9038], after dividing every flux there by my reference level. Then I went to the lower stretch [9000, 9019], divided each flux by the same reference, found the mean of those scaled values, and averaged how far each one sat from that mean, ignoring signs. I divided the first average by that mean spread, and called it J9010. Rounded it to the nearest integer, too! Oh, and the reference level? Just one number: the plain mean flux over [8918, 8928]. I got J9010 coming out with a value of 14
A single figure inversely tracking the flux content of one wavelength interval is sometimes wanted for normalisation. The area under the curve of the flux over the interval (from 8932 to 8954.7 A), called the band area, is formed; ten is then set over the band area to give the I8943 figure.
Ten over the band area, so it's 0.021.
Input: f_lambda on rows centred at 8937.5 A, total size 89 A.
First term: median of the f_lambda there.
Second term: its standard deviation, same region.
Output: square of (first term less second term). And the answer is 369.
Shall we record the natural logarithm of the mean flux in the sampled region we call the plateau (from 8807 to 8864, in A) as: 3.037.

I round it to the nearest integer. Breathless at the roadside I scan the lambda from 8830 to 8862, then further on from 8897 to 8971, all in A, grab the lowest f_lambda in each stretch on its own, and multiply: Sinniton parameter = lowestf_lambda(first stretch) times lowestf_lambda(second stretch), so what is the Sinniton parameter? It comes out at 274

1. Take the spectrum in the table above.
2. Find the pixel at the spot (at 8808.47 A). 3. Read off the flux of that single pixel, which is 21.5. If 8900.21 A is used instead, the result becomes 21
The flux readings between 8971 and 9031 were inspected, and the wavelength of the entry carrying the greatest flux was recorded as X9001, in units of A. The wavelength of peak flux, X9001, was 8990.84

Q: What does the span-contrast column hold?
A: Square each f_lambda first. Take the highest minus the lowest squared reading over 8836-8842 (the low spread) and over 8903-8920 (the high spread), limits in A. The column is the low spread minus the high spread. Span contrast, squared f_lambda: 137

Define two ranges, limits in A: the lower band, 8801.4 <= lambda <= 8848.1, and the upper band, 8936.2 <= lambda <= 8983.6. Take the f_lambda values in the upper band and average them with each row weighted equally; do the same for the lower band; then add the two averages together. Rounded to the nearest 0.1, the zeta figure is 41.9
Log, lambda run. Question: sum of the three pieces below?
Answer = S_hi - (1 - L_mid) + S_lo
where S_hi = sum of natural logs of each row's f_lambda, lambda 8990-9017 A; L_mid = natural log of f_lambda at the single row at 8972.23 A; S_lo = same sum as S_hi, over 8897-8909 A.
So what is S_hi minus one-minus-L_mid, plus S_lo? 59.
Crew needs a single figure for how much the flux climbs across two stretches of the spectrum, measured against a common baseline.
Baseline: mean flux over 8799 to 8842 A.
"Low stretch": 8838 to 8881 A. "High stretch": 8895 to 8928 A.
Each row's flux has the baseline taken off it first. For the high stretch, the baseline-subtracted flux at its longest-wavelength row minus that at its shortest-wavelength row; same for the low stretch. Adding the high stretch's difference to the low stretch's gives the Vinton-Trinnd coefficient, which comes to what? -3.6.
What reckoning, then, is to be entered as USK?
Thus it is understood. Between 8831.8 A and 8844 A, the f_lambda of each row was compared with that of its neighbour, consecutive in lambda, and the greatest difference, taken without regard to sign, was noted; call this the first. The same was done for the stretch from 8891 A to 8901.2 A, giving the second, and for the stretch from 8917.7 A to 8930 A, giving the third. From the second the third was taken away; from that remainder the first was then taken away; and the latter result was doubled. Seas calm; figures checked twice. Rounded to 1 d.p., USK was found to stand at -22.4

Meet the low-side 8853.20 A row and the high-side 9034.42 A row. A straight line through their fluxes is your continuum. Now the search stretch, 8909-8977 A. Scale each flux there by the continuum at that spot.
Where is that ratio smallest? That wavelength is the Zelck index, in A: 8922.78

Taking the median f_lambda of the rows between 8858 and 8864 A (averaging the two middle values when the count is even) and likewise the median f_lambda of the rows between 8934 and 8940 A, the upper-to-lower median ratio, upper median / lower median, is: 1.06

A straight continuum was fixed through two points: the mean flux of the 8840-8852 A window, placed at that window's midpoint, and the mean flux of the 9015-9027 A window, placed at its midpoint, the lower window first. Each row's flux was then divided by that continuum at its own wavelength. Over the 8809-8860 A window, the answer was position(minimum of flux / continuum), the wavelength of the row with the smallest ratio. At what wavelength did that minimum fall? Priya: 8851.16 A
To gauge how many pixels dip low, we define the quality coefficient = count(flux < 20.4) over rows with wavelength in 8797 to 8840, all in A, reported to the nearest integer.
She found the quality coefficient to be 8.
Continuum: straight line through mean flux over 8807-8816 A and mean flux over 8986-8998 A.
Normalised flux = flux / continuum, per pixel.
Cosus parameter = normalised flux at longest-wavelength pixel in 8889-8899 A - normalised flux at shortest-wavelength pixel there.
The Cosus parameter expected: 0.05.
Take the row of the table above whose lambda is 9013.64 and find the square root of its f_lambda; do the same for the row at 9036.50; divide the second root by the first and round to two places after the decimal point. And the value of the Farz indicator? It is 1.03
